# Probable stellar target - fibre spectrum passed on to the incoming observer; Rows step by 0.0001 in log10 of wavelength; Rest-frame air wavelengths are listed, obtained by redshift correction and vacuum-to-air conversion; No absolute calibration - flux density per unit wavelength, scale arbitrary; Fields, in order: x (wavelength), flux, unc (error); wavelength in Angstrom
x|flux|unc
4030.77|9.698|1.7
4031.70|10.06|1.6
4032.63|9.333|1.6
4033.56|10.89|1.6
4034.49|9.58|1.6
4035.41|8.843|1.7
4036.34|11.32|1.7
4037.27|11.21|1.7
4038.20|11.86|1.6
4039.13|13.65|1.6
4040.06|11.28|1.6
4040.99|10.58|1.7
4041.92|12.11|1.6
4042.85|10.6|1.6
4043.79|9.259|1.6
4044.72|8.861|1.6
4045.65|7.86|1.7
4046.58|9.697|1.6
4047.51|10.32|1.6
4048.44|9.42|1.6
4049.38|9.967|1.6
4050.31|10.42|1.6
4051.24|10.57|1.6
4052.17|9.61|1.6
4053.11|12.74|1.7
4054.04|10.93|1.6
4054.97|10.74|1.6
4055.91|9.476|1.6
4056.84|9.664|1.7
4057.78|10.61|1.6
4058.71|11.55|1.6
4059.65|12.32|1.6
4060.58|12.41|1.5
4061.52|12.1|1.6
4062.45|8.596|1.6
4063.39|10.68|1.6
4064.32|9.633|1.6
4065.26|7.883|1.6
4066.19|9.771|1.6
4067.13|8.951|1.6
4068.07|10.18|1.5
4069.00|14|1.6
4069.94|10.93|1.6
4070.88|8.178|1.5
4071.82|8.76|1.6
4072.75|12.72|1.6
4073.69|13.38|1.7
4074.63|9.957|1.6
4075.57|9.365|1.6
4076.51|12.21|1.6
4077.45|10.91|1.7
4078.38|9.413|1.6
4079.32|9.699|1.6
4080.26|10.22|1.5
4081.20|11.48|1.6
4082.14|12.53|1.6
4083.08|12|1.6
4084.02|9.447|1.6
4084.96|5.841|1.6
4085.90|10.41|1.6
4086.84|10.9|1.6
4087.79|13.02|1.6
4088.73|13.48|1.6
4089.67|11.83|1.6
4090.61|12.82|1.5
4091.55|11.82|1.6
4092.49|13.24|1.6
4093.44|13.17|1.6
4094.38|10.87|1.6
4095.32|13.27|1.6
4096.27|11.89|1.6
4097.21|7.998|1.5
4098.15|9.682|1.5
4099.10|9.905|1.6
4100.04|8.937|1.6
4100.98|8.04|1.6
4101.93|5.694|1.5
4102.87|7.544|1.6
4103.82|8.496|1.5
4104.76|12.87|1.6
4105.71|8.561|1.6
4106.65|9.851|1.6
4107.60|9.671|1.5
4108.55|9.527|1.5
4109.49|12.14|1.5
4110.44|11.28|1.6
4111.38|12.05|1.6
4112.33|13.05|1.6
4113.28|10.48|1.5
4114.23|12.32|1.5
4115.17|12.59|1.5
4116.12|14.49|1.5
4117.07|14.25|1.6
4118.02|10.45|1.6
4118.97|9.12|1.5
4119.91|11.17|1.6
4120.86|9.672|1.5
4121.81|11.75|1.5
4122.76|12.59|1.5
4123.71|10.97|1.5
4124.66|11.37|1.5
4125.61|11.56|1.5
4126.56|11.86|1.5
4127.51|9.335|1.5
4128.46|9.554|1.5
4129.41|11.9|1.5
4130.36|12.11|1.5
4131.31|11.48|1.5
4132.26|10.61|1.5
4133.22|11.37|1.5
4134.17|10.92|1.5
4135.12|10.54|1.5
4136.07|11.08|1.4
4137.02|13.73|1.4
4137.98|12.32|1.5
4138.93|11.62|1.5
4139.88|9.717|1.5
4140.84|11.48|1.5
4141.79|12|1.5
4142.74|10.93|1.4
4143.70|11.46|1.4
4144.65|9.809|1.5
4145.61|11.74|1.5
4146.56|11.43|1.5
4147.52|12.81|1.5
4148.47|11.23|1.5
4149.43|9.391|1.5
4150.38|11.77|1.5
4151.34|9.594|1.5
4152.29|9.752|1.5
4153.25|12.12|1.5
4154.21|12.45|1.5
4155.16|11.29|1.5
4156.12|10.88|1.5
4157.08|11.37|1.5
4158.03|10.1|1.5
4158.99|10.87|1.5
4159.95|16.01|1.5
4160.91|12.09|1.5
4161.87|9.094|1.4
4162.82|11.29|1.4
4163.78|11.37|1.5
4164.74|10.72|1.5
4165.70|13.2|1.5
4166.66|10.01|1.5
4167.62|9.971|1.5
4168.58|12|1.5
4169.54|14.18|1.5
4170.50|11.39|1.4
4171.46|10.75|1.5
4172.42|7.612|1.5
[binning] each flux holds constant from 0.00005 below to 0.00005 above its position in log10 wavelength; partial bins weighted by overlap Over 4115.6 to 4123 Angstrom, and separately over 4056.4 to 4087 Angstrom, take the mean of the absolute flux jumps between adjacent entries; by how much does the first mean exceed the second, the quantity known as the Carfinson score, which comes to 0.0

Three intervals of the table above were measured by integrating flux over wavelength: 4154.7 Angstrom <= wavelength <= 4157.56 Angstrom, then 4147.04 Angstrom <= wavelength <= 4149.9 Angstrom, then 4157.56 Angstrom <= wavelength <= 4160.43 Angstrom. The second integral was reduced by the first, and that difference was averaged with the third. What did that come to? 17.6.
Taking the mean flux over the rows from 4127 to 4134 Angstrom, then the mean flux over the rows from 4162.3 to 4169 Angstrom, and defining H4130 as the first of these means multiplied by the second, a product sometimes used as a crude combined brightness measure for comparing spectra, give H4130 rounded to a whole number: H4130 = 122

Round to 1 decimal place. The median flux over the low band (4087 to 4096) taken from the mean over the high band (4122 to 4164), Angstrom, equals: -1.7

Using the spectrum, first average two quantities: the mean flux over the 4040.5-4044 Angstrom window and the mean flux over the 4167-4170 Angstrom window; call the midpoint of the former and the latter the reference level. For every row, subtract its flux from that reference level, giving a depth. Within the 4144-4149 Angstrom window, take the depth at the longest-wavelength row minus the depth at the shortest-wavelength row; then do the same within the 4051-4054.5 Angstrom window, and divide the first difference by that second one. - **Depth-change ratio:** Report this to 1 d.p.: 3.9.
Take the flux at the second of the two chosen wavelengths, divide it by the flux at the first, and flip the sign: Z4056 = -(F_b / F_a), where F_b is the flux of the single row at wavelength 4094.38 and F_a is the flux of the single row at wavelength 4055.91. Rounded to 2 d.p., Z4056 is -1.15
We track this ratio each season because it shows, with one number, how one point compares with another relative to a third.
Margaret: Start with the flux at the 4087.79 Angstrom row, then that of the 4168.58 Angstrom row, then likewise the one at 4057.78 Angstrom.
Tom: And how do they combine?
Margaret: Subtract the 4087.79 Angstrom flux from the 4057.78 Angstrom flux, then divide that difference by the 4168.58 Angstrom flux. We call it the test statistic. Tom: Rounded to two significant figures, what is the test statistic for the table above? -0.20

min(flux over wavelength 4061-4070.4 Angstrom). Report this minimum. 7.883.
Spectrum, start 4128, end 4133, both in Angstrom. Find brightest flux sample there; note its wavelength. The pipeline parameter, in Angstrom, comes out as 4130.36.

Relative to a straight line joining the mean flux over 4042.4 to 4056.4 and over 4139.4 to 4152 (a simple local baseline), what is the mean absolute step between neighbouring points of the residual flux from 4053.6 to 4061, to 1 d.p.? 0.6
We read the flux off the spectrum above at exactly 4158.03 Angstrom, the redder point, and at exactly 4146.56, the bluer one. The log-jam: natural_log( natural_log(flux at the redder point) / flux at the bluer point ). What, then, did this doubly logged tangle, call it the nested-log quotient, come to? -1.60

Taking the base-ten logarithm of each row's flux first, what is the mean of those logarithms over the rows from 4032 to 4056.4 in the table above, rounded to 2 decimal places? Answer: 1.02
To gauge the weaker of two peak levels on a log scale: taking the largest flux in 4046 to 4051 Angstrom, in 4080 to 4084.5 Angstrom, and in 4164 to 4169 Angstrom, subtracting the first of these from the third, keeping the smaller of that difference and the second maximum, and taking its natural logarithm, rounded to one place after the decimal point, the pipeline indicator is 1.0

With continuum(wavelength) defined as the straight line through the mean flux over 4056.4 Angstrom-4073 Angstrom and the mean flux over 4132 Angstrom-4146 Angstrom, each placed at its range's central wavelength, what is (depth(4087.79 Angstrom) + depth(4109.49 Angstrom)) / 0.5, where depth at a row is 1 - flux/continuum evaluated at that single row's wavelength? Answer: -0.64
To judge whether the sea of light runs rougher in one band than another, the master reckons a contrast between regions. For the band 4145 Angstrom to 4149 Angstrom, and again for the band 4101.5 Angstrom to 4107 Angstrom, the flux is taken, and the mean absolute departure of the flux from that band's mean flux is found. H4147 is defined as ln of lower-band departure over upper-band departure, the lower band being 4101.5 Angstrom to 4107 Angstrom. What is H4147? 1.21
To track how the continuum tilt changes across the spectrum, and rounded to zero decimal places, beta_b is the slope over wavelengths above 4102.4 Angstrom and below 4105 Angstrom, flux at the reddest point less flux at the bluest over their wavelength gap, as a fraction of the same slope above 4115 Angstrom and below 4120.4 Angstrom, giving -9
